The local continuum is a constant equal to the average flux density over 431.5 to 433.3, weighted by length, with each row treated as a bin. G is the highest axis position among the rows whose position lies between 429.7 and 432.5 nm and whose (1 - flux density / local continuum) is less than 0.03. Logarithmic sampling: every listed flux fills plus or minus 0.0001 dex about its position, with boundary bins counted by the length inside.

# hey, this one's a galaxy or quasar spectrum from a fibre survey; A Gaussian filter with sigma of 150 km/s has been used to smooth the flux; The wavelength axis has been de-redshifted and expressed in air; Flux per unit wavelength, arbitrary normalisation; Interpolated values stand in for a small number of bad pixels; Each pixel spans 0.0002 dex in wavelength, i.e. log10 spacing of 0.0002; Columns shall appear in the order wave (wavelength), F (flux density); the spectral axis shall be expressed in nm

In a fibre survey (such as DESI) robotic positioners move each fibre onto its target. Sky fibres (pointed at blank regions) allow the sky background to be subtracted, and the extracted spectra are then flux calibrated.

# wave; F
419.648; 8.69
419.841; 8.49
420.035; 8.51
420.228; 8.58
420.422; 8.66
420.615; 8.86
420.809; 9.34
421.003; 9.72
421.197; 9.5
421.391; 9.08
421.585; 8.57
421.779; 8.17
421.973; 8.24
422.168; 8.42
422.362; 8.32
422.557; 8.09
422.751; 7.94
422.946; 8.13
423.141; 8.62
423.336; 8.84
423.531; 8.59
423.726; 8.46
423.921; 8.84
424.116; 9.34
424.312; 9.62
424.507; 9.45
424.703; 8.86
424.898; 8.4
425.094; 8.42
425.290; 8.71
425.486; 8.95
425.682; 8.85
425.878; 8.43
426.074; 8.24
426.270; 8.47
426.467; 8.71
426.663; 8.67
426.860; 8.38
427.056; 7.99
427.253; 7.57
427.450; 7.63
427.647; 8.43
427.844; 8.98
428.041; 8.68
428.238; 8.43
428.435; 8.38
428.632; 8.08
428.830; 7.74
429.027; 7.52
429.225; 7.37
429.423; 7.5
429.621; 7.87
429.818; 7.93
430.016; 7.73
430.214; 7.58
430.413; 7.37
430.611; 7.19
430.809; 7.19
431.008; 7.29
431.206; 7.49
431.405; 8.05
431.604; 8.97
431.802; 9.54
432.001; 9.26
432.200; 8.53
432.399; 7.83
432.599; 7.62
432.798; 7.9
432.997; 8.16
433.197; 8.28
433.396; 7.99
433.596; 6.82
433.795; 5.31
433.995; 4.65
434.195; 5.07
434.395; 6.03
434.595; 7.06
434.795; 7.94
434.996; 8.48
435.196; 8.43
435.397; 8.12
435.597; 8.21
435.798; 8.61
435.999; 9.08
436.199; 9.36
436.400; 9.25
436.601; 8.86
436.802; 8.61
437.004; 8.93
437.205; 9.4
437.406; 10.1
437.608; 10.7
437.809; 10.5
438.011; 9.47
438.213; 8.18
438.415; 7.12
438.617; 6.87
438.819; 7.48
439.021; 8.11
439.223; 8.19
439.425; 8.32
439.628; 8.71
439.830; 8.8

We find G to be 432.200 nm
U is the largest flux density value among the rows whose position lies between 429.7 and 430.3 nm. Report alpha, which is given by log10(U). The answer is 0.899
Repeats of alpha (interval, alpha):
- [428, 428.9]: 0.939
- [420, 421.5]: 0.988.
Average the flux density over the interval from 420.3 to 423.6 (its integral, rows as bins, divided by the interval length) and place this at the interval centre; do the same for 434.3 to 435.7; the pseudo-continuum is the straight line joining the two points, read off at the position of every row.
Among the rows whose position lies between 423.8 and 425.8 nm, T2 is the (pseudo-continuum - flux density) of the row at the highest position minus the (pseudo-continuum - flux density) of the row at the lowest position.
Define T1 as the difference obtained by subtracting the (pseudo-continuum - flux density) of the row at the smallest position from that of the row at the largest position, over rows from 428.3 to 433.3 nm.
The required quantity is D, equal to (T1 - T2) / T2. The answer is 0.7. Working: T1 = -0.23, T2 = -0.1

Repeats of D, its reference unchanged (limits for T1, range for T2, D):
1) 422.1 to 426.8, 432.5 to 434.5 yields -1.4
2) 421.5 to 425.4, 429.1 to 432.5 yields -0.4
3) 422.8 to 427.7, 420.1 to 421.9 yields -3.0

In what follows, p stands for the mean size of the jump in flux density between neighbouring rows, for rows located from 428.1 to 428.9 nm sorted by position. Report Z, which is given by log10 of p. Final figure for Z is -0.64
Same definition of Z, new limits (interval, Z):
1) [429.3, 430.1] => -0.68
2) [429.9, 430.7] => -0.74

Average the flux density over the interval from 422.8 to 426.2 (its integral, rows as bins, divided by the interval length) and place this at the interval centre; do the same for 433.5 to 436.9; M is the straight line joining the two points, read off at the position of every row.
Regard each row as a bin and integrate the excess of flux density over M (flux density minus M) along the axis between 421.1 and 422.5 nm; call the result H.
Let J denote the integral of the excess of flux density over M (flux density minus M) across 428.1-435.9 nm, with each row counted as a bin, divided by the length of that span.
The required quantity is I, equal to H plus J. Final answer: -0.9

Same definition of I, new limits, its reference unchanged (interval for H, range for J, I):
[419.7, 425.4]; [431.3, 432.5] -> -0.5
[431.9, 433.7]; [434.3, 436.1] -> 0.6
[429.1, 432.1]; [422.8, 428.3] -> -0.7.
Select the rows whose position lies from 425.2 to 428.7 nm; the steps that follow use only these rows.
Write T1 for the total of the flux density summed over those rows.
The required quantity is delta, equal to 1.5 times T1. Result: 227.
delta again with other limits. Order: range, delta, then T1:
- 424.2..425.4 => 80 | 53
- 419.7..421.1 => 93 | 62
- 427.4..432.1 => 288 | 192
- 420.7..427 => 418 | 278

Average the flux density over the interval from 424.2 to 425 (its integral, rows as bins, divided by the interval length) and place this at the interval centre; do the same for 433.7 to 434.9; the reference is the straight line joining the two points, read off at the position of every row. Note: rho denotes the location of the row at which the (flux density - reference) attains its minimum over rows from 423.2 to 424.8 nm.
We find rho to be 423.726 nm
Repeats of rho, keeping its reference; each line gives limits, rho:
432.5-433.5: 432.599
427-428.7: 427.253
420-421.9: 420.035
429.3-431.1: 429.423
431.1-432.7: 431.206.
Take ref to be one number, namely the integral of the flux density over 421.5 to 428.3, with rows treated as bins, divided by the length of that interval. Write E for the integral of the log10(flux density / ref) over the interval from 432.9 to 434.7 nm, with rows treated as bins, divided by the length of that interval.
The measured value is -0.120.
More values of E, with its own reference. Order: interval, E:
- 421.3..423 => -0.010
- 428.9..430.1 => -0.047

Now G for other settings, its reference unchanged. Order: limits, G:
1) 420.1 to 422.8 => 422.362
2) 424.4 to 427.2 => 426.860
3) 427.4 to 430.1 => 428.435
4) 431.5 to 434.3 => 433.197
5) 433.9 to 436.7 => 436.601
